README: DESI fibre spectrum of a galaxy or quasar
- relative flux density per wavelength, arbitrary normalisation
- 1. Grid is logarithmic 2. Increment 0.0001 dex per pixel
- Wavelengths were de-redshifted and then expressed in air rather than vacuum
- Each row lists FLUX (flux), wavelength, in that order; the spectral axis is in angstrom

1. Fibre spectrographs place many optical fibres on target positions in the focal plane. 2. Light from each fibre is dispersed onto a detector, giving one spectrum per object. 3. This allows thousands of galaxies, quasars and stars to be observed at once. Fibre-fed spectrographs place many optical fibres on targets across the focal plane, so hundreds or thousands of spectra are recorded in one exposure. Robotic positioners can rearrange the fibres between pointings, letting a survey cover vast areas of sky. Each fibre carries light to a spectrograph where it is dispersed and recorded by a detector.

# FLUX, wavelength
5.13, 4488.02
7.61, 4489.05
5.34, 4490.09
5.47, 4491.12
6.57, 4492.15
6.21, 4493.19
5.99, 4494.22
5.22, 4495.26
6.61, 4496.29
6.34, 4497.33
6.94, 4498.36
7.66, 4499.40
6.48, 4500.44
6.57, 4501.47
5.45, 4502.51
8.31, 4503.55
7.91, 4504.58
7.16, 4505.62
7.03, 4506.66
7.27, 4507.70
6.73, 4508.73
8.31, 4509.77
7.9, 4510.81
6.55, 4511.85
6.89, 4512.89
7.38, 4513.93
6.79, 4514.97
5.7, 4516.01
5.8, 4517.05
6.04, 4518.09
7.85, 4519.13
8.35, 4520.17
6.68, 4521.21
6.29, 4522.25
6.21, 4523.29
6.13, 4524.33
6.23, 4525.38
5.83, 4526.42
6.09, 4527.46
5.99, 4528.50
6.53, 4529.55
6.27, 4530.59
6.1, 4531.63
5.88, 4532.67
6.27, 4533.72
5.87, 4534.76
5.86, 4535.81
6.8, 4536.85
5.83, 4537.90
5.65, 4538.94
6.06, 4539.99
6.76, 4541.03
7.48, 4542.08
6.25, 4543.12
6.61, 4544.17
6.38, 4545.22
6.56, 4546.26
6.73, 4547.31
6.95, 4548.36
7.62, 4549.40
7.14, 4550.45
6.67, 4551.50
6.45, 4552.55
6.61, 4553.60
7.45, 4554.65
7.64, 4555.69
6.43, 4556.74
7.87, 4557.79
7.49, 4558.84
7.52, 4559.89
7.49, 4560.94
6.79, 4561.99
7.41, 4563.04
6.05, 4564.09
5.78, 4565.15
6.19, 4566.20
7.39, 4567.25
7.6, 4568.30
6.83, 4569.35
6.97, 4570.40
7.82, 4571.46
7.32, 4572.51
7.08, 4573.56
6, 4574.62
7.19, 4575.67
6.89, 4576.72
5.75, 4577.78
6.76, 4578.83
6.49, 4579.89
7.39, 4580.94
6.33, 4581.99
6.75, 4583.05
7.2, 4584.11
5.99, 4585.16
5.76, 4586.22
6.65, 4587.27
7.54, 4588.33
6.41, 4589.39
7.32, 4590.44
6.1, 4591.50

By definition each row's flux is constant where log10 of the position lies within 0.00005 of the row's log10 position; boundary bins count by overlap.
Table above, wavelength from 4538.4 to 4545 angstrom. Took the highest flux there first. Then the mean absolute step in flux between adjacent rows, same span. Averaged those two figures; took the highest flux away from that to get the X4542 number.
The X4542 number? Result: -3.4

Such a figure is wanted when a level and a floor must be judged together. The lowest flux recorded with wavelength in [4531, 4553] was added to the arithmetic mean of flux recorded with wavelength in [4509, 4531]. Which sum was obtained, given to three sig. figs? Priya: 12.3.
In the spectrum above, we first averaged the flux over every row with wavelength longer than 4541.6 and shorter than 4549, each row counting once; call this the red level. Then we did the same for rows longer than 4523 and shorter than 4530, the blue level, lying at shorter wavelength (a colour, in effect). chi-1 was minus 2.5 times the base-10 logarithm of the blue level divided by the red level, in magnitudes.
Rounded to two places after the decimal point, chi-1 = 0.10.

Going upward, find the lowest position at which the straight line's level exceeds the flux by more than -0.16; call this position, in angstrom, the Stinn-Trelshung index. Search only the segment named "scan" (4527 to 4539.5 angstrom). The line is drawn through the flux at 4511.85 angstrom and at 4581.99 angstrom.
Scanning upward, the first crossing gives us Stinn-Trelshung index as 4527.46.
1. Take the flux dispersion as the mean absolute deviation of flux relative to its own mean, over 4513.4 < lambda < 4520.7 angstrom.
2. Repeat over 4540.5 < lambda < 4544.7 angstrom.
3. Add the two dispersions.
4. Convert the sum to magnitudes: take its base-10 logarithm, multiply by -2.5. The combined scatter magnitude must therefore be -0.22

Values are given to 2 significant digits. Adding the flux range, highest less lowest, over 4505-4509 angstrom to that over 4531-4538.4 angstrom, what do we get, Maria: 1.5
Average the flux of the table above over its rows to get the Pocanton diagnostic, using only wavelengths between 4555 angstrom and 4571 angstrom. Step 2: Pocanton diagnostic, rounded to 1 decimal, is 7.0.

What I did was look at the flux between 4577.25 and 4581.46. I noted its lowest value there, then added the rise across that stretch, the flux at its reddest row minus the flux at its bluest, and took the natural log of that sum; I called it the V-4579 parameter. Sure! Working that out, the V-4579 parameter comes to 2.00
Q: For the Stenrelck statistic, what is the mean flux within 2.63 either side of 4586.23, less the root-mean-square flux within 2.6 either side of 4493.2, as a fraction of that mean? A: 0.108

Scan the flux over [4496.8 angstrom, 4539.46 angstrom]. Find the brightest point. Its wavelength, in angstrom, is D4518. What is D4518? 4520.17 angstrom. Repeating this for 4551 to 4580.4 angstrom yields 4557.79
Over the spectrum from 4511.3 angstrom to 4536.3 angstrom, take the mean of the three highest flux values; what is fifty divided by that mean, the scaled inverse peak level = 6.36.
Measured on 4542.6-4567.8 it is 6.49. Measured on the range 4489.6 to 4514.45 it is 6.11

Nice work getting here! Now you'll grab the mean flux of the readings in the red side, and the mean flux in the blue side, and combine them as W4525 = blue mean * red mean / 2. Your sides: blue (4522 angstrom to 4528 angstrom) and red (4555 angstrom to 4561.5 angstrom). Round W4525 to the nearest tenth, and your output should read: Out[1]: 22.7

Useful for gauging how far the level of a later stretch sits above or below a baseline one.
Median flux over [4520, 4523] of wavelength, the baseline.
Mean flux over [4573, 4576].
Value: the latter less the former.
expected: 0.1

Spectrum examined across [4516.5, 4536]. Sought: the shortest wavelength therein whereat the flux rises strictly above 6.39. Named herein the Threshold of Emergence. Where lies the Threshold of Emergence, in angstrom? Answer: 4519.13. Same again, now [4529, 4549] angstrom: 4529.55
